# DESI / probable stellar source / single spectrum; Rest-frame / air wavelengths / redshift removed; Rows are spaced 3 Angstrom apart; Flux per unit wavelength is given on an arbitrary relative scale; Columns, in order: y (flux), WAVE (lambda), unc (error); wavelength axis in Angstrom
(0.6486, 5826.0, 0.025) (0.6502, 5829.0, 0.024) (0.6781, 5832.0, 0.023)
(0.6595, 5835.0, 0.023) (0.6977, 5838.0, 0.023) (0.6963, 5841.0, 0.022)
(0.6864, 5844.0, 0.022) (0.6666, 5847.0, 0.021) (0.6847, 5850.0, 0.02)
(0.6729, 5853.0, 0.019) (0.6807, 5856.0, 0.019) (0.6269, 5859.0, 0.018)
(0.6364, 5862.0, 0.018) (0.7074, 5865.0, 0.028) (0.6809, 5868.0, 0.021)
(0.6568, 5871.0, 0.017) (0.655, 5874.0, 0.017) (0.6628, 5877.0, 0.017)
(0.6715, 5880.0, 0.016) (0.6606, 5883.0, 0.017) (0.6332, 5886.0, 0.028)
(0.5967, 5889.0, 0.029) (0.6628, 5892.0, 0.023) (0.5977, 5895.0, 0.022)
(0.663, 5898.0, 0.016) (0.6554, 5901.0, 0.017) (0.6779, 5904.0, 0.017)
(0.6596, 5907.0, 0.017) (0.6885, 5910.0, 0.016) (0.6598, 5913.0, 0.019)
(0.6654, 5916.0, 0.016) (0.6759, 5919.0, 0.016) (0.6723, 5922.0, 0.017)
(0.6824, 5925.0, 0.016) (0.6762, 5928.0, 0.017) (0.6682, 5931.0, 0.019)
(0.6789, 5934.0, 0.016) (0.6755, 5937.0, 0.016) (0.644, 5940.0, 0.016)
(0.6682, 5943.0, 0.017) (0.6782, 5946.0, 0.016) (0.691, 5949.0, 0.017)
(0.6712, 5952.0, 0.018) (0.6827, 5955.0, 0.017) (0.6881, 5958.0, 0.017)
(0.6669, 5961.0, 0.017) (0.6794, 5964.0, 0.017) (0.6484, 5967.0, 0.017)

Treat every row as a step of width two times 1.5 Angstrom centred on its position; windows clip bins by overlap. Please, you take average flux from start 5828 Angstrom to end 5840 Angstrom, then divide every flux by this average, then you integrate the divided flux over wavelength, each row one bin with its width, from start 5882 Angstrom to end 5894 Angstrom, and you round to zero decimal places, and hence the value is 11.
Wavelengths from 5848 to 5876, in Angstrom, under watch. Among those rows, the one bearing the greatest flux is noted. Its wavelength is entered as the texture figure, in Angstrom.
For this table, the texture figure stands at 5865.0 Angstrom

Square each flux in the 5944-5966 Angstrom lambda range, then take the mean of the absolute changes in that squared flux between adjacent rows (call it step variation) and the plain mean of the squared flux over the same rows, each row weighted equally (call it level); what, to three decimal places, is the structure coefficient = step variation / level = 0.041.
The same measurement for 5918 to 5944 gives 0.036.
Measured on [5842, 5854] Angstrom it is 0.049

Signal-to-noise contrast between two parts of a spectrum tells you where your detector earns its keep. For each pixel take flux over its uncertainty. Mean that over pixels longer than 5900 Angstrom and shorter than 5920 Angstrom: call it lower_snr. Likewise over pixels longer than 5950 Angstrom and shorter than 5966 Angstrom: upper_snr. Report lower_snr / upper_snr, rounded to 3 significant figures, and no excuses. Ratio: 1.01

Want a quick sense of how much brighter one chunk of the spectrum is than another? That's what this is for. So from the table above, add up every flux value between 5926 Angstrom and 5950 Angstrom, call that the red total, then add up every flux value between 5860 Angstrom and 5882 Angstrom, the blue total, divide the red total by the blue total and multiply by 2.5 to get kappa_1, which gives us 2.9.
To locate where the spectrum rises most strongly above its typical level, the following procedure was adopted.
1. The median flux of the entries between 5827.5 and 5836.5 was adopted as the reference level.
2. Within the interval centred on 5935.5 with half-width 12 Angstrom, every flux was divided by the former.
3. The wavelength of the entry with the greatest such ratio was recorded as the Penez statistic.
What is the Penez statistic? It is 5925.0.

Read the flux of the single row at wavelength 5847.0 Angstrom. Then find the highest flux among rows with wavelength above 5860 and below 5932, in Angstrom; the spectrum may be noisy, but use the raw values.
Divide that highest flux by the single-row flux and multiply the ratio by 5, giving 5.31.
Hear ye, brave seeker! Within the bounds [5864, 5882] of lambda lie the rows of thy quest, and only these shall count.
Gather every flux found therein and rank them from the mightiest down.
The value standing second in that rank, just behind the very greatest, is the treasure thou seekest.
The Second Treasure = 0.6809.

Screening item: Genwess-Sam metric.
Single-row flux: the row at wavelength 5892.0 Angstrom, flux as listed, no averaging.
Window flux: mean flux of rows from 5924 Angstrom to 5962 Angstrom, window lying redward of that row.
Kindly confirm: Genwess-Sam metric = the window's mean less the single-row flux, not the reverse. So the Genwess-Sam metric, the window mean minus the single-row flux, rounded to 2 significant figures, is 0.012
